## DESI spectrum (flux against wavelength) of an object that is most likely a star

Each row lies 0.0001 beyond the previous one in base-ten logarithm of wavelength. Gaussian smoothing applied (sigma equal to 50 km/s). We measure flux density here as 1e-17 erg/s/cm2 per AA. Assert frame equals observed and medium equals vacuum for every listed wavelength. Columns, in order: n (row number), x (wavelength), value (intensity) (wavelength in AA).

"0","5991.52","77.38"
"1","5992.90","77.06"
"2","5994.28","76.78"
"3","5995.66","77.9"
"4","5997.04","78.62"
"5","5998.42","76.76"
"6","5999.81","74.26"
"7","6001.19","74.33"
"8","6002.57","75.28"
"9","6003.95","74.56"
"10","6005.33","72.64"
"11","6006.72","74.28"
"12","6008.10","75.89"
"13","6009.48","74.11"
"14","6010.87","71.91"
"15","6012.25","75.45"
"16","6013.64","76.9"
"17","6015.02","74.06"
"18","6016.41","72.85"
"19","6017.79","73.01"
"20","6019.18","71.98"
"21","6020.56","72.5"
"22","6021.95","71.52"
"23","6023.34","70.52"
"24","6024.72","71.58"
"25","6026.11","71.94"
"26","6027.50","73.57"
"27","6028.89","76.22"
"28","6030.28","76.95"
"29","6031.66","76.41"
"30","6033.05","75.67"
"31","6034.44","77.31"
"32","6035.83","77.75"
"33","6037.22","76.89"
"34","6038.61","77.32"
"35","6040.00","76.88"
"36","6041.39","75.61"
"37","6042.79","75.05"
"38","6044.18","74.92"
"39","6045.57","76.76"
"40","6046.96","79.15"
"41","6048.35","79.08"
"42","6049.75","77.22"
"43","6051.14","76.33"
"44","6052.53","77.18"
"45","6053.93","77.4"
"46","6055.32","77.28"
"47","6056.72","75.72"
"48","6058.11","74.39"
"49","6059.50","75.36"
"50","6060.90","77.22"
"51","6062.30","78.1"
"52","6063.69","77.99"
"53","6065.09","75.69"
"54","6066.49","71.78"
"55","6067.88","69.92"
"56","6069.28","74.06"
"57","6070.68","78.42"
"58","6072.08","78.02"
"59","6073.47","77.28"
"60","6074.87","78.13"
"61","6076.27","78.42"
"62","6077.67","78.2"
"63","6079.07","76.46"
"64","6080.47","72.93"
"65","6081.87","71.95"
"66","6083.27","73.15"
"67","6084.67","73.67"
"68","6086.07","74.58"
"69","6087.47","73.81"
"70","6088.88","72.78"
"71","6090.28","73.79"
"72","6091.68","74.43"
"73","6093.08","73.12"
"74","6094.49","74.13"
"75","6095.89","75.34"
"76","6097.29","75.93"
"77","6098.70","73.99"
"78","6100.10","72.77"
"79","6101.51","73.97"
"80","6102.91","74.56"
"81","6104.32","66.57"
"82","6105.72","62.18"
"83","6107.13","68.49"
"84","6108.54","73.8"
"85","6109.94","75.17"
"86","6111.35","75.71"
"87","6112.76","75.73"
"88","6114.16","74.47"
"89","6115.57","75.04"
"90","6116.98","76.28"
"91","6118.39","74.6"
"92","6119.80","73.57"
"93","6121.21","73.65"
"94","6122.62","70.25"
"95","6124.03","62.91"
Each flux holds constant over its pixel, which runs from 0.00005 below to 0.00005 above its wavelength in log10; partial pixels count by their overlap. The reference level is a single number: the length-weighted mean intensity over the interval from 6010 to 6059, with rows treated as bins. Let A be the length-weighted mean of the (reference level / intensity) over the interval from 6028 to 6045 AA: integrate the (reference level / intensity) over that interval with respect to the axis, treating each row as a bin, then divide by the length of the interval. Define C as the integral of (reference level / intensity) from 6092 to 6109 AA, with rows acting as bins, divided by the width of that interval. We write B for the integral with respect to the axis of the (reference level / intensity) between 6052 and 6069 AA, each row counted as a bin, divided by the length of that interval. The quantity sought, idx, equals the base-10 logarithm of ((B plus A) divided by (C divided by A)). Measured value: 0.271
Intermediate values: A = 0.99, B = 1.00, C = 1.05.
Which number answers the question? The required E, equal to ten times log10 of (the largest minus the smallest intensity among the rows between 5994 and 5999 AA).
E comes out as 2.7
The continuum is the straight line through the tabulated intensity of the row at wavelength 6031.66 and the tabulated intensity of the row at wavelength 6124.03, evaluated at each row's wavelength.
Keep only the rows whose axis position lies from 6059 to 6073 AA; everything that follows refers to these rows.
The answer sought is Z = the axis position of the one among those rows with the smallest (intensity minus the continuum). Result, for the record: 6067.88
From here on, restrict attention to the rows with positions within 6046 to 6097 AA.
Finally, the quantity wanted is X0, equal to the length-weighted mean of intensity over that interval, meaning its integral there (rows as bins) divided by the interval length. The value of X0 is 75.6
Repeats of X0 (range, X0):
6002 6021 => 74.0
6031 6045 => 76.4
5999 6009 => 74.5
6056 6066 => 76.2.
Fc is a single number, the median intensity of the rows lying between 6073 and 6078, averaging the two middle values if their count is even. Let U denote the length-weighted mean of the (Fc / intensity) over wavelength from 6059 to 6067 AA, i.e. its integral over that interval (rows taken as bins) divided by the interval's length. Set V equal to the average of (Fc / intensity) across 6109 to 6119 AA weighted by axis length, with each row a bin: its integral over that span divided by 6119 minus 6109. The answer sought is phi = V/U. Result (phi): 1.01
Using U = 1.03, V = 1.039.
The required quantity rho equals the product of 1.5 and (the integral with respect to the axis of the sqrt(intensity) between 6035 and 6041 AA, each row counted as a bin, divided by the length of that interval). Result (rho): 13.2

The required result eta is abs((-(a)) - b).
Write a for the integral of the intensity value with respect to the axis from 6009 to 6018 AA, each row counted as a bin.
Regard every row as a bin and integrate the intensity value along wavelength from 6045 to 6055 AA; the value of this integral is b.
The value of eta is 1443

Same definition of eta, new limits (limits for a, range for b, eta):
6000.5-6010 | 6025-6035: 1460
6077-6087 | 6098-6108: 1448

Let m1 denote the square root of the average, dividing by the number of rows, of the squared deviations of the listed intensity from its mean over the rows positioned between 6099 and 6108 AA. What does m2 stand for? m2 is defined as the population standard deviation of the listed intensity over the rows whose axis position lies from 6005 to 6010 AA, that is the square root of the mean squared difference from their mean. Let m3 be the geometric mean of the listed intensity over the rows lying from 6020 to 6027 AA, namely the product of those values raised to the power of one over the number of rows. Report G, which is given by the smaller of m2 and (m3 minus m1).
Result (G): 1.2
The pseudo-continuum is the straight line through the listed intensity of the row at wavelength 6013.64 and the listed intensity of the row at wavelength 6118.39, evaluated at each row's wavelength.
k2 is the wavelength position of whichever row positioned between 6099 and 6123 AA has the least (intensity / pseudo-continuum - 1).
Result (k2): 6105.72 AA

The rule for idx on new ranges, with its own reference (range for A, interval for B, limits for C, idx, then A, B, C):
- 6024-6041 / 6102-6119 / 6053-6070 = 0.307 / 1.00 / 1.04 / 1.00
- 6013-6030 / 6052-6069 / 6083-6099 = 0.313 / 1.03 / 1.00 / 1.02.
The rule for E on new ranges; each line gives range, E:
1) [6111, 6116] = 1.0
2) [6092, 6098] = 4.5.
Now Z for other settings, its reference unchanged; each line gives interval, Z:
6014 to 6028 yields 6023.34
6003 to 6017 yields 6005.33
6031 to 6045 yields 6033.05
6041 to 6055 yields 6042.79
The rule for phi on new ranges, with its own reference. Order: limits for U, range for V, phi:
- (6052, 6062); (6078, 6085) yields 1.04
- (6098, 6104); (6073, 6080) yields 0.94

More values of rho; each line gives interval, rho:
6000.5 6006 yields 12.9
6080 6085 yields 12.8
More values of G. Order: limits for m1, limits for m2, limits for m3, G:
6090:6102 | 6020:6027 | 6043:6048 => 0.6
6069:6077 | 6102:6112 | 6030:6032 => 4.8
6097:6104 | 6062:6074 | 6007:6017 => 2.9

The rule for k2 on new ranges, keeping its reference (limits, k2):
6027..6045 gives 6027.50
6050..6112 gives 6105.72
